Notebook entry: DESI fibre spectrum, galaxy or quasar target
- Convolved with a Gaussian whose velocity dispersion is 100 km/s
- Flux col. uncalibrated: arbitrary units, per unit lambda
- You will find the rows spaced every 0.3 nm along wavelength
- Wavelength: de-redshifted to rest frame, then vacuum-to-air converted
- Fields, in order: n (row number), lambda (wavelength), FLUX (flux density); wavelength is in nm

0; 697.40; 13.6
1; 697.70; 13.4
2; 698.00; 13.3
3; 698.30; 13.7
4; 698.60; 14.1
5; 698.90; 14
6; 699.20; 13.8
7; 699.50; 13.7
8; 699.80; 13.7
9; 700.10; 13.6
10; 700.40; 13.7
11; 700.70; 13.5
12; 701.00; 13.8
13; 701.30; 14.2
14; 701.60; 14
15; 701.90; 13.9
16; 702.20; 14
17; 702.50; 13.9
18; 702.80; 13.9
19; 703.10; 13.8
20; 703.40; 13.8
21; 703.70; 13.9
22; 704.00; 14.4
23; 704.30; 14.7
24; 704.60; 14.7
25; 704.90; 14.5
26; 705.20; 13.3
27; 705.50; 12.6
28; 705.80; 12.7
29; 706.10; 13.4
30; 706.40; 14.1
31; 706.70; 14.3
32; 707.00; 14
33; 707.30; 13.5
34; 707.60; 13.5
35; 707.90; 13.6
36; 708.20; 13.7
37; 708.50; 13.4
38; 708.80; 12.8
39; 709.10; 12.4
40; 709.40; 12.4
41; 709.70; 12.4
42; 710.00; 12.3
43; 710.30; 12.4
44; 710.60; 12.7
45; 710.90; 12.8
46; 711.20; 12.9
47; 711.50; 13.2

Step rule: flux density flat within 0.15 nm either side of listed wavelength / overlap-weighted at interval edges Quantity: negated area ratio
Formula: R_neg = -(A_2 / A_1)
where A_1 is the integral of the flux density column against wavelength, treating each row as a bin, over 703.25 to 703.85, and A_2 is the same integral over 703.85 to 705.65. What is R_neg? -3.0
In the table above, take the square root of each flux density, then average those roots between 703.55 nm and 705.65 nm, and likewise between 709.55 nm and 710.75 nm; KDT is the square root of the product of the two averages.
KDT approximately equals 3.63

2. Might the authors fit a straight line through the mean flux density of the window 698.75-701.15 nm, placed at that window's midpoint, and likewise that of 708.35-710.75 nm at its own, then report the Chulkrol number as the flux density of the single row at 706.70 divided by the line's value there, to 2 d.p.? 1.11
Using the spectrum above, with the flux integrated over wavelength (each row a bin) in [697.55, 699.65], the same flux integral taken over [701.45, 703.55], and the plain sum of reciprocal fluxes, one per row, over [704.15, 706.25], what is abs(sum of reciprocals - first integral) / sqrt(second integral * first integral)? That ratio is 0.98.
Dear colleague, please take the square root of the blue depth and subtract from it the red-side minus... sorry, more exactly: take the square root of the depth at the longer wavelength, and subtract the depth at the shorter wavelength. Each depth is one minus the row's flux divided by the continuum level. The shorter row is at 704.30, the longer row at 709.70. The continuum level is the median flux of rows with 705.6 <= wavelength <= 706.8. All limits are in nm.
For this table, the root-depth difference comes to 0.38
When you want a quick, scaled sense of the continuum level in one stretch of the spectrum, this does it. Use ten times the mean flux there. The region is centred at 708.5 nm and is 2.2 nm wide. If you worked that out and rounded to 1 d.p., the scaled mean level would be 131.1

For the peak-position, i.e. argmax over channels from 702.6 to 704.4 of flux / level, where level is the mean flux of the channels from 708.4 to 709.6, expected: 704.30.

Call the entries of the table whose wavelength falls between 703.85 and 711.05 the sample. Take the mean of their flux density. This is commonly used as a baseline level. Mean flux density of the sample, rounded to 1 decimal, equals 13.4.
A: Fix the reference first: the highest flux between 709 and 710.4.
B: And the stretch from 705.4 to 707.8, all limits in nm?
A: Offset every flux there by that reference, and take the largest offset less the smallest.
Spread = 1.7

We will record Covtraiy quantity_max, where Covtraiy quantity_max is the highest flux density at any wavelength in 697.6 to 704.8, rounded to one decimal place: 14.7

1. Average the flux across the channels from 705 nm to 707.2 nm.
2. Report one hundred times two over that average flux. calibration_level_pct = 14.8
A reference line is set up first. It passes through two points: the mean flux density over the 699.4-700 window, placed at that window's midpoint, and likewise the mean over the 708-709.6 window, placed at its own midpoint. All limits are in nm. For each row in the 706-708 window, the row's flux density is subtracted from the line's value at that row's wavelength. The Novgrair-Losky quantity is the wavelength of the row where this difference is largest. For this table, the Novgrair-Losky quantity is 706.10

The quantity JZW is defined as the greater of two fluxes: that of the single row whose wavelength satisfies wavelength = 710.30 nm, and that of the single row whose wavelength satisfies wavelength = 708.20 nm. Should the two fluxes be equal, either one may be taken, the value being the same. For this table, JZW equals 13.70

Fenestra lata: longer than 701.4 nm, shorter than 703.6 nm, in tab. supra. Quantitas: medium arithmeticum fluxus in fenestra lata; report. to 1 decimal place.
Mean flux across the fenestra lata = 13.9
